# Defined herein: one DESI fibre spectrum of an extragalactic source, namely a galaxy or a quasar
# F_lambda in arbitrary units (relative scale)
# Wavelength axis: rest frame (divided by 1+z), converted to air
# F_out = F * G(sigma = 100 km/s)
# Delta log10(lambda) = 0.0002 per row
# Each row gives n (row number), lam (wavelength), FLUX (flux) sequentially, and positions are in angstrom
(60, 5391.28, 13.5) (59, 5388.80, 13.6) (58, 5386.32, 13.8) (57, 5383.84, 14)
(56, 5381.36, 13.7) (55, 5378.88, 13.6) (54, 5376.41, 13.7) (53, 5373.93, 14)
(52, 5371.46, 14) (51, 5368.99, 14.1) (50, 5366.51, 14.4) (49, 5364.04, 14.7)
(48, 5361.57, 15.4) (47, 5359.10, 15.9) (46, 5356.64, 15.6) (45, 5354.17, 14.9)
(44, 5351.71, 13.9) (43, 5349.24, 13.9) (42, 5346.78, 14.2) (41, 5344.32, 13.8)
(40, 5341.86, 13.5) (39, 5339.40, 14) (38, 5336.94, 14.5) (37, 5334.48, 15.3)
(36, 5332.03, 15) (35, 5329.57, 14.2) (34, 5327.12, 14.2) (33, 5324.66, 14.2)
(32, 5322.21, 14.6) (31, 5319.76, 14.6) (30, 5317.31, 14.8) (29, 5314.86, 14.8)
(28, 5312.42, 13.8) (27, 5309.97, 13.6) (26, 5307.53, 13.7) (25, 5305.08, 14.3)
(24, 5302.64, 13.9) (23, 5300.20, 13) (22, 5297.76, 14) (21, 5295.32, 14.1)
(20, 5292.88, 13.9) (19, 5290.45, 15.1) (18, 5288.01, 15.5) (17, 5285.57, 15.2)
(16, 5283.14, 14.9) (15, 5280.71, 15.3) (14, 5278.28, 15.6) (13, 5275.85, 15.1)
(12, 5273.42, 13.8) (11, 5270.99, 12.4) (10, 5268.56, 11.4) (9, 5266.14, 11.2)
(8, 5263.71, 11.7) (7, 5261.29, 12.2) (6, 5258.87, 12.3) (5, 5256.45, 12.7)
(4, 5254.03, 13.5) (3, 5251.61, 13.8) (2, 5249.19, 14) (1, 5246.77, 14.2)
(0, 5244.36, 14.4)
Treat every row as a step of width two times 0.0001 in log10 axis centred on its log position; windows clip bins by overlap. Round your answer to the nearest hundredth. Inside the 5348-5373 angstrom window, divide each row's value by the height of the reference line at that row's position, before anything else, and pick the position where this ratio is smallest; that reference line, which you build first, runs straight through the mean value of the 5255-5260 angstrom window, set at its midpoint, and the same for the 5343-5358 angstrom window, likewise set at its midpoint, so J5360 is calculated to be 5371.46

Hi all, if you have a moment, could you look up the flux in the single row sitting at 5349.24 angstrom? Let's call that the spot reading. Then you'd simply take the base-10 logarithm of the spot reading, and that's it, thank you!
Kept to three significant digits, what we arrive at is 1.14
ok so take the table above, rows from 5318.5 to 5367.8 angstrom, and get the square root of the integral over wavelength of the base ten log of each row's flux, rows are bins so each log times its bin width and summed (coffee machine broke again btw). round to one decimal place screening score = 7.6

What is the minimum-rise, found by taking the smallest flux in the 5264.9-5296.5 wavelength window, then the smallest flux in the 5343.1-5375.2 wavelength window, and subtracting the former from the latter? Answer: 2.6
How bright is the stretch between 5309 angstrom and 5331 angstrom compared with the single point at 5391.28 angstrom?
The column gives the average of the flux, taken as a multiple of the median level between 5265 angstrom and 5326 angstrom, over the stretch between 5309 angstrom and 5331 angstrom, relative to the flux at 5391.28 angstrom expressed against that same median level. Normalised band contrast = 1.06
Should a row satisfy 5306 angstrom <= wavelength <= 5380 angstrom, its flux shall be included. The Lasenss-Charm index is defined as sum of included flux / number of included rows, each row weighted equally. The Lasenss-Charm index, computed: 14.4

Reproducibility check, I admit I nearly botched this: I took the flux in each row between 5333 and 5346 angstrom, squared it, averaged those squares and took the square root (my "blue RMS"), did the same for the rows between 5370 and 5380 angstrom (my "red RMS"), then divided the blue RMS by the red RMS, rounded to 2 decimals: 1.03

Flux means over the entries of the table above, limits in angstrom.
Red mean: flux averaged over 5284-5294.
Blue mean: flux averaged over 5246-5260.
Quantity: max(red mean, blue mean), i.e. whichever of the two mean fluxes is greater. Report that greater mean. 14.9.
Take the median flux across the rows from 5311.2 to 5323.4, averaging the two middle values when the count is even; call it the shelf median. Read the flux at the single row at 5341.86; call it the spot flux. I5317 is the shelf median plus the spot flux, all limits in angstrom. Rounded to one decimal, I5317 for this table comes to 28.1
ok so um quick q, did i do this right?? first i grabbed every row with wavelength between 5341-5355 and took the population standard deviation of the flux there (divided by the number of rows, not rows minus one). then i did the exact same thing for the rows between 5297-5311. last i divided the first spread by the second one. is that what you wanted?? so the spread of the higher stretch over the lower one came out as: 1.1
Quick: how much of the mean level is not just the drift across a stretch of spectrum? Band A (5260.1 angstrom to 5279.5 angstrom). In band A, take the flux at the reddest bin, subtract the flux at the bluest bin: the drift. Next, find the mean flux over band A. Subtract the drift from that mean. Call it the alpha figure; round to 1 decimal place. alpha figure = 9.5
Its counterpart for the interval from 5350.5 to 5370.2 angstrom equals 14.7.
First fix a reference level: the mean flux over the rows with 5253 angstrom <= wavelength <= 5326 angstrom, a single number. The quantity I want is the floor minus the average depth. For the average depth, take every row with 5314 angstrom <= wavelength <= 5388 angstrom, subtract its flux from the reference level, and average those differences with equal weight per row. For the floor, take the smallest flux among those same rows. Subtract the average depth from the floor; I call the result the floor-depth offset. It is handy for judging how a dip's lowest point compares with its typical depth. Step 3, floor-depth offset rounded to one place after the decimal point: 14.0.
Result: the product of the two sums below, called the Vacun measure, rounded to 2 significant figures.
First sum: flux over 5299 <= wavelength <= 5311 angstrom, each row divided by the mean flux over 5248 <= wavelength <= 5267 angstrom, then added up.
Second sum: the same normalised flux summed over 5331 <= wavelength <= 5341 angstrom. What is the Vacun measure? 25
